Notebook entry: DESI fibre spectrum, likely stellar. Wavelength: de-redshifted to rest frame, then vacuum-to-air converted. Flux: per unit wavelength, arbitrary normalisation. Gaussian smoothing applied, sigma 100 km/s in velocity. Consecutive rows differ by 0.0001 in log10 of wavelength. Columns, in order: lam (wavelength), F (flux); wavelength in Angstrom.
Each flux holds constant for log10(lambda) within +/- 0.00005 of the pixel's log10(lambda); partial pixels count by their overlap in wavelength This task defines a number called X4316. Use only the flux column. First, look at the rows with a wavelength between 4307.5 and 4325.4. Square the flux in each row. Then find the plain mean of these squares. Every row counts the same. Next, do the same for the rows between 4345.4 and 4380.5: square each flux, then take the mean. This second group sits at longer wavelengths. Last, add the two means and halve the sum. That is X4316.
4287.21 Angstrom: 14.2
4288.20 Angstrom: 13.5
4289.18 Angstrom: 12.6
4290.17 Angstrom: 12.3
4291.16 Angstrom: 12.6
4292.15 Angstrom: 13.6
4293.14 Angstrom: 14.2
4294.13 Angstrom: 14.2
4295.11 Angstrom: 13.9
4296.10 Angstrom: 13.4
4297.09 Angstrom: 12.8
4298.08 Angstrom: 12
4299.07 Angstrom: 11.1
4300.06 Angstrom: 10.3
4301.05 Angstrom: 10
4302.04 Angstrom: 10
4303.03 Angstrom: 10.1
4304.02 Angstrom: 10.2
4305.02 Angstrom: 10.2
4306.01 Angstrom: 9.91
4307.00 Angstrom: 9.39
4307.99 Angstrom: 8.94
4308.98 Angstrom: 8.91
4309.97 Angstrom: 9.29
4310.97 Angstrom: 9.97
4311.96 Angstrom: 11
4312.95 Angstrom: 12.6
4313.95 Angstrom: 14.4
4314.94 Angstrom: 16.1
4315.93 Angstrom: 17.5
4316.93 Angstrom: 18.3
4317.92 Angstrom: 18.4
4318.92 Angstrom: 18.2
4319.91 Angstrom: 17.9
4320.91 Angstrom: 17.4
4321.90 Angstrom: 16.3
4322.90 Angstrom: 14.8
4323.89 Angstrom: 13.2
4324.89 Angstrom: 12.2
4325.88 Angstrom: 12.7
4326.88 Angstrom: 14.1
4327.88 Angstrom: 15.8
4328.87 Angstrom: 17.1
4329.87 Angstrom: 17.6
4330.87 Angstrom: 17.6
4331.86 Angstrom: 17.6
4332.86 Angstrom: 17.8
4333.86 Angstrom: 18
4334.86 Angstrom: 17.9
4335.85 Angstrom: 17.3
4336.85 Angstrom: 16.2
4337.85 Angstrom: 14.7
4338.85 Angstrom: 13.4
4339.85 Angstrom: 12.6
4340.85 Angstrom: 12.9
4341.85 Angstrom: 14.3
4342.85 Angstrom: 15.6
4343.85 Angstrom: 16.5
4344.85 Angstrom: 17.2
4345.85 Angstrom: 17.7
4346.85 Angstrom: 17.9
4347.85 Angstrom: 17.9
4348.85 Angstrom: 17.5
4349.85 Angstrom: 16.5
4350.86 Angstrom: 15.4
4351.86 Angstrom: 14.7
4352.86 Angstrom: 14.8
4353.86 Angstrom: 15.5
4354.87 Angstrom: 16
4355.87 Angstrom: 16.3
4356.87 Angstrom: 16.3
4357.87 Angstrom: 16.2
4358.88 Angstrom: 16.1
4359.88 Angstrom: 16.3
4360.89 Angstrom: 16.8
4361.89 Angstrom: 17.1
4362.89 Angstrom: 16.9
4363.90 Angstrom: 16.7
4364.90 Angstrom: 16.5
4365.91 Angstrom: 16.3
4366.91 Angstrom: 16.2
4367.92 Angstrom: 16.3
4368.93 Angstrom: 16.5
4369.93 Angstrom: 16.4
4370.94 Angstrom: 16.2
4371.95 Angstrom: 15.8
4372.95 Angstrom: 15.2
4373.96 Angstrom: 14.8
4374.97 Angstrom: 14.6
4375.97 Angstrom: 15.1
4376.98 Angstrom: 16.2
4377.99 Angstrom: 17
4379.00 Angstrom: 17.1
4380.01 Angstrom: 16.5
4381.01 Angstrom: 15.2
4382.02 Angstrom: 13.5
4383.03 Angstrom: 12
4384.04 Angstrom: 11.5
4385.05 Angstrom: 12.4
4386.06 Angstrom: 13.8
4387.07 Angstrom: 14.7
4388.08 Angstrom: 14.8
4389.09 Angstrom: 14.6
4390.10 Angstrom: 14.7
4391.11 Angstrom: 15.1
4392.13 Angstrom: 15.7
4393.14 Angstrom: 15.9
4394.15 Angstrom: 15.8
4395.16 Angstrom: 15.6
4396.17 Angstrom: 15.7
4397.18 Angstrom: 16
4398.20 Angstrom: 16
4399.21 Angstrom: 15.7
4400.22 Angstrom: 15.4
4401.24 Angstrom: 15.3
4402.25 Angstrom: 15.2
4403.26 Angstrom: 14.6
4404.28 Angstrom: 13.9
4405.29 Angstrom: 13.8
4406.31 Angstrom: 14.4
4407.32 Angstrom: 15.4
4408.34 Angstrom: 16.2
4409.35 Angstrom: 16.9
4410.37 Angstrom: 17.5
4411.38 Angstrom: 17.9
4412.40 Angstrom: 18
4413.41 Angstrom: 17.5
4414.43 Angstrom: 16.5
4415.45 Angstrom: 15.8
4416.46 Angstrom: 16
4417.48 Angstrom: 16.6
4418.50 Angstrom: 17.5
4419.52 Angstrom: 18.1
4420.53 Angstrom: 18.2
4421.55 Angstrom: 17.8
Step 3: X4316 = 239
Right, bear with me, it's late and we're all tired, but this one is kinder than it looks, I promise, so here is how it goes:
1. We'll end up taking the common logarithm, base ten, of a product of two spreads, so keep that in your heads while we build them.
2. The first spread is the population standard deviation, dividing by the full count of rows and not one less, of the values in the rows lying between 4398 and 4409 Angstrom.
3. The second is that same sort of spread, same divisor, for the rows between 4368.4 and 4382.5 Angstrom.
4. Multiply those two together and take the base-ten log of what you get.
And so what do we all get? -0.12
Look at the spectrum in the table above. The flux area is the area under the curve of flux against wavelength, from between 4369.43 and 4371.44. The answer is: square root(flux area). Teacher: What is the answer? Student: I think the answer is 5.7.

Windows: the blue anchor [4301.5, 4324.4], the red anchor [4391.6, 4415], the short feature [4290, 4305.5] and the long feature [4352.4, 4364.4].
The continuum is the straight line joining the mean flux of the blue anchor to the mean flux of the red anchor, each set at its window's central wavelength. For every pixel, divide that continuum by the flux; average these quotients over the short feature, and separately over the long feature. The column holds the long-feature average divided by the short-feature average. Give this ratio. 0.82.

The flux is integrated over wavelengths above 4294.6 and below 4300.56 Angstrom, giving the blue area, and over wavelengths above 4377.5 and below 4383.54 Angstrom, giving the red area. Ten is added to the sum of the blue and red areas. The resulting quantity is 175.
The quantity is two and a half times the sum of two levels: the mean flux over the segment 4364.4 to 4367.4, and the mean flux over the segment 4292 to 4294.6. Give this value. 76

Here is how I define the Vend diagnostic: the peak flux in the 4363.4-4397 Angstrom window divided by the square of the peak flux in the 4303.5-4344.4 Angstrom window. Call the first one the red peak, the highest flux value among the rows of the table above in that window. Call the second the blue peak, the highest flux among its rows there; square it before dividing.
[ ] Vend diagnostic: 0.051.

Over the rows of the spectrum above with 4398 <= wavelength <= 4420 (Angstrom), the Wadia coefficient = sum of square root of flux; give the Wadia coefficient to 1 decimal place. 88.2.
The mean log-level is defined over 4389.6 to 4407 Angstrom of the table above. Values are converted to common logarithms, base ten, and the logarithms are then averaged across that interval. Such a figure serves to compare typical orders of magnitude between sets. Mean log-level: 1.182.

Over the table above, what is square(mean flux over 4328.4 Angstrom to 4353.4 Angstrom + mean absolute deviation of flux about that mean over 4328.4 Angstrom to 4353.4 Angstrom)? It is 314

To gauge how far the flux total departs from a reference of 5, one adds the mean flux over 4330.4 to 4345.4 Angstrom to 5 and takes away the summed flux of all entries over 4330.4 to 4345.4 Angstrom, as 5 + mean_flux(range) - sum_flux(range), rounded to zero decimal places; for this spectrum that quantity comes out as -219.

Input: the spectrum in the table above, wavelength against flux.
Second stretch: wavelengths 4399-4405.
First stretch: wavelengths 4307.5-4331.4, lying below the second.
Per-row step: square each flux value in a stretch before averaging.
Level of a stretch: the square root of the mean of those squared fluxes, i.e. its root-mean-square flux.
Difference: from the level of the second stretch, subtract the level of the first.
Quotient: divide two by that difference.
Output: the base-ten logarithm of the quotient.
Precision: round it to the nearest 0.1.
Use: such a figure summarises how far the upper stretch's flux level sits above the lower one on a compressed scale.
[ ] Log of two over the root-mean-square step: 1.3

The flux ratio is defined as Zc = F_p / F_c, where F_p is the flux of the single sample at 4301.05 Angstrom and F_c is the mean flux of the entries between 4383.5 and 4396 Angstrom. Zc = 0.69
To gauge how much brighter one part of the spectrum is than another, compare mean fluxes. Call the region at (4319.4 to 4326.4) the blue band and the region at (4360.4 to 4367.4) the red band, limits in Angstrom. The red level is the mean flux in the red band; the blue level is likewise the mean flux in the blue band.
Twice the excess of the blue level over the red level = -3.4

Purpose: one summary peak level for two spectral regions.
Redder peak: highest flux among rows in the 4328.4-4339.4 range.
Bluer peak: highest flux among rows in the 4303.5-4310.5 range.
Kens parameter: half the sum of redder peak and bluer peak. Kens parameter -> 14.1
